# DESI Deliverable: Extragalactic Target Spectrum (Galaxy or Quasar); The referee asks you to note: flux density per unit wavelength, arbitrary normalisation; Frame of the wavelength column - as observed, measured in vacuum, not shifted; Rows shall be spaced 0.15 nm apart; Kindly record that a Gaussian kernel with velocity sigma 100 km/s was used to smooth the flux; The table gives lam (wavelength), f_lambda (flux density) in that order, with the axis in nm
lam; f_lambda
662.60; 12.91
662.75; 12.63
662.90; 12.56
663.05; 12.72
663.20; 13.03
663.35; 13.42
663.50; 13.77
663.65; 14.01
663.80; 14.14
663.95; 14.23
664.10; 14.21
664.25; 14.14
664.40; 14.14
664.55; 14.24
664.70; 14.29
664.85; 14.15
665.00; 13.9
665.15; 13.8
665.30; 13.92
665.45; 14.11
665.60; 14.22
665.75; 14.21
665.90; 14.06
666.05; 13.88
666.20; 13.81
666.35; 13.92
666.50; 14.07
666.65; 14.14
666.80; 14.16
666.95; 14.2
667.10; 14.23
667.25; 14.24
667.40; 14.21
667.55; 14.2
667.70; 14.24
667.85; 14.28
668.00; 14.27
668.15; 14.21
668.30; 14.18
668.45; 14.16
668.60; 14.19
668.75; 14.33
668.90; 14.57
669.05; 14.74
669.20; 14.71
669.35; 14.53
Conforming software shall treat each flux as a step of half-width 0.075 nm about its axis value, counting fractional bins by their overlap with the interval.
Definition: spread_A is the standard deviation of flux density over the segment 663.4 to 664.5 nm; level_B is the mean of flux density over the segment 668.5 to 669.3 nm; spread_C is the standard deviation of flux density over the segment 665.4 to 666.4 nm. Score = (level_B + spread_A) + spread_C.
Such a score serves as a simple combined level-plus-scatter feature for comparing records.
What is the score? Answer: 14.8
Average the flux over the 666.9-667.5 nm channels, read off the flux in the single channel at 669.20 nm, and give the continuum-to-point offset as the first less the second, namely -0.5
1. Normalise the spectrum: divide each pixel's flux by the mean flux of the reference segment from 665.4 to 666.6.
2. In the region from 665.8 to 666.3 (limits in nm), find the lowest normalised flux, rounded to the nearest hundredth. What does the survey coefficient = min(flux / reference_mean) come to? 0.98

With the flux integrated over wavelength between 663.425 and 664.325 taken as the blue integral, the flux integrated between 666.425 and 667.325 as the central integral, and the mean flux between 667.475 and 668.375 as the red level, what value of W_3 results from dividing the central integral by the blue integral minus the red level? -8.2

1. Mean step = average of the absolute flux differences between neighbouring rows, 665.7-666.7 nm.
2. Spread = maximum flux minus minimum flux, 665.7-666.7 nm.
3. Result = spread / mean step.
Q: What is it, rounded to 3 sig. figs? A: 3.29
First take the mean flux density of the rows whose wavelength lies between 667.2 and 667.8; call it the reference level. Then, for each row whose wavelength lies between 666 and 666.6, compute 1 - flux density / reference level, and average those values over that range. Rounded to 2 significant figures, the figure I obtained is 0.021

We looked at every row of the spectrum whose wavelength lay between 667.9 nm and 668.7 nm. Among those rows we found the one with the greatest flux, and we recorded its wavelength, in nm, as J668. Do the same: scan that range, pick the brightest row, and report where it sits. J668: 668.00 nm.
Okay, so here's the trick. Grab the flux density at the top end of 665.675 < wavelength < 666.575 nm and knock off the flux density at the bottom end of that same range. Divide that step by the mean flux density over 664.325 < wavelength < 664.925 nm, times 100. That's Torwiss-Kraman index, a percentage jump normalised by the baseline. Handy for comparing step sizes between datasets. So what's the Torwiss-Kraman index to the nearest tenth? -1.0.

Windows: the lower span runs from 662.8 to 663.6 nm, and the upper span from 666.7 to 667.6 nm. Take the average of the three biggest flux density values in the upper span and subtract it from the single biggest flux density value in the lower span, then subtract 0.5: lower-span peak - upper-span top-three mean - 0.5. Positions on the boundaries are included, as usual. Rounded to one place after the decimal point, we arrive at -1.0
